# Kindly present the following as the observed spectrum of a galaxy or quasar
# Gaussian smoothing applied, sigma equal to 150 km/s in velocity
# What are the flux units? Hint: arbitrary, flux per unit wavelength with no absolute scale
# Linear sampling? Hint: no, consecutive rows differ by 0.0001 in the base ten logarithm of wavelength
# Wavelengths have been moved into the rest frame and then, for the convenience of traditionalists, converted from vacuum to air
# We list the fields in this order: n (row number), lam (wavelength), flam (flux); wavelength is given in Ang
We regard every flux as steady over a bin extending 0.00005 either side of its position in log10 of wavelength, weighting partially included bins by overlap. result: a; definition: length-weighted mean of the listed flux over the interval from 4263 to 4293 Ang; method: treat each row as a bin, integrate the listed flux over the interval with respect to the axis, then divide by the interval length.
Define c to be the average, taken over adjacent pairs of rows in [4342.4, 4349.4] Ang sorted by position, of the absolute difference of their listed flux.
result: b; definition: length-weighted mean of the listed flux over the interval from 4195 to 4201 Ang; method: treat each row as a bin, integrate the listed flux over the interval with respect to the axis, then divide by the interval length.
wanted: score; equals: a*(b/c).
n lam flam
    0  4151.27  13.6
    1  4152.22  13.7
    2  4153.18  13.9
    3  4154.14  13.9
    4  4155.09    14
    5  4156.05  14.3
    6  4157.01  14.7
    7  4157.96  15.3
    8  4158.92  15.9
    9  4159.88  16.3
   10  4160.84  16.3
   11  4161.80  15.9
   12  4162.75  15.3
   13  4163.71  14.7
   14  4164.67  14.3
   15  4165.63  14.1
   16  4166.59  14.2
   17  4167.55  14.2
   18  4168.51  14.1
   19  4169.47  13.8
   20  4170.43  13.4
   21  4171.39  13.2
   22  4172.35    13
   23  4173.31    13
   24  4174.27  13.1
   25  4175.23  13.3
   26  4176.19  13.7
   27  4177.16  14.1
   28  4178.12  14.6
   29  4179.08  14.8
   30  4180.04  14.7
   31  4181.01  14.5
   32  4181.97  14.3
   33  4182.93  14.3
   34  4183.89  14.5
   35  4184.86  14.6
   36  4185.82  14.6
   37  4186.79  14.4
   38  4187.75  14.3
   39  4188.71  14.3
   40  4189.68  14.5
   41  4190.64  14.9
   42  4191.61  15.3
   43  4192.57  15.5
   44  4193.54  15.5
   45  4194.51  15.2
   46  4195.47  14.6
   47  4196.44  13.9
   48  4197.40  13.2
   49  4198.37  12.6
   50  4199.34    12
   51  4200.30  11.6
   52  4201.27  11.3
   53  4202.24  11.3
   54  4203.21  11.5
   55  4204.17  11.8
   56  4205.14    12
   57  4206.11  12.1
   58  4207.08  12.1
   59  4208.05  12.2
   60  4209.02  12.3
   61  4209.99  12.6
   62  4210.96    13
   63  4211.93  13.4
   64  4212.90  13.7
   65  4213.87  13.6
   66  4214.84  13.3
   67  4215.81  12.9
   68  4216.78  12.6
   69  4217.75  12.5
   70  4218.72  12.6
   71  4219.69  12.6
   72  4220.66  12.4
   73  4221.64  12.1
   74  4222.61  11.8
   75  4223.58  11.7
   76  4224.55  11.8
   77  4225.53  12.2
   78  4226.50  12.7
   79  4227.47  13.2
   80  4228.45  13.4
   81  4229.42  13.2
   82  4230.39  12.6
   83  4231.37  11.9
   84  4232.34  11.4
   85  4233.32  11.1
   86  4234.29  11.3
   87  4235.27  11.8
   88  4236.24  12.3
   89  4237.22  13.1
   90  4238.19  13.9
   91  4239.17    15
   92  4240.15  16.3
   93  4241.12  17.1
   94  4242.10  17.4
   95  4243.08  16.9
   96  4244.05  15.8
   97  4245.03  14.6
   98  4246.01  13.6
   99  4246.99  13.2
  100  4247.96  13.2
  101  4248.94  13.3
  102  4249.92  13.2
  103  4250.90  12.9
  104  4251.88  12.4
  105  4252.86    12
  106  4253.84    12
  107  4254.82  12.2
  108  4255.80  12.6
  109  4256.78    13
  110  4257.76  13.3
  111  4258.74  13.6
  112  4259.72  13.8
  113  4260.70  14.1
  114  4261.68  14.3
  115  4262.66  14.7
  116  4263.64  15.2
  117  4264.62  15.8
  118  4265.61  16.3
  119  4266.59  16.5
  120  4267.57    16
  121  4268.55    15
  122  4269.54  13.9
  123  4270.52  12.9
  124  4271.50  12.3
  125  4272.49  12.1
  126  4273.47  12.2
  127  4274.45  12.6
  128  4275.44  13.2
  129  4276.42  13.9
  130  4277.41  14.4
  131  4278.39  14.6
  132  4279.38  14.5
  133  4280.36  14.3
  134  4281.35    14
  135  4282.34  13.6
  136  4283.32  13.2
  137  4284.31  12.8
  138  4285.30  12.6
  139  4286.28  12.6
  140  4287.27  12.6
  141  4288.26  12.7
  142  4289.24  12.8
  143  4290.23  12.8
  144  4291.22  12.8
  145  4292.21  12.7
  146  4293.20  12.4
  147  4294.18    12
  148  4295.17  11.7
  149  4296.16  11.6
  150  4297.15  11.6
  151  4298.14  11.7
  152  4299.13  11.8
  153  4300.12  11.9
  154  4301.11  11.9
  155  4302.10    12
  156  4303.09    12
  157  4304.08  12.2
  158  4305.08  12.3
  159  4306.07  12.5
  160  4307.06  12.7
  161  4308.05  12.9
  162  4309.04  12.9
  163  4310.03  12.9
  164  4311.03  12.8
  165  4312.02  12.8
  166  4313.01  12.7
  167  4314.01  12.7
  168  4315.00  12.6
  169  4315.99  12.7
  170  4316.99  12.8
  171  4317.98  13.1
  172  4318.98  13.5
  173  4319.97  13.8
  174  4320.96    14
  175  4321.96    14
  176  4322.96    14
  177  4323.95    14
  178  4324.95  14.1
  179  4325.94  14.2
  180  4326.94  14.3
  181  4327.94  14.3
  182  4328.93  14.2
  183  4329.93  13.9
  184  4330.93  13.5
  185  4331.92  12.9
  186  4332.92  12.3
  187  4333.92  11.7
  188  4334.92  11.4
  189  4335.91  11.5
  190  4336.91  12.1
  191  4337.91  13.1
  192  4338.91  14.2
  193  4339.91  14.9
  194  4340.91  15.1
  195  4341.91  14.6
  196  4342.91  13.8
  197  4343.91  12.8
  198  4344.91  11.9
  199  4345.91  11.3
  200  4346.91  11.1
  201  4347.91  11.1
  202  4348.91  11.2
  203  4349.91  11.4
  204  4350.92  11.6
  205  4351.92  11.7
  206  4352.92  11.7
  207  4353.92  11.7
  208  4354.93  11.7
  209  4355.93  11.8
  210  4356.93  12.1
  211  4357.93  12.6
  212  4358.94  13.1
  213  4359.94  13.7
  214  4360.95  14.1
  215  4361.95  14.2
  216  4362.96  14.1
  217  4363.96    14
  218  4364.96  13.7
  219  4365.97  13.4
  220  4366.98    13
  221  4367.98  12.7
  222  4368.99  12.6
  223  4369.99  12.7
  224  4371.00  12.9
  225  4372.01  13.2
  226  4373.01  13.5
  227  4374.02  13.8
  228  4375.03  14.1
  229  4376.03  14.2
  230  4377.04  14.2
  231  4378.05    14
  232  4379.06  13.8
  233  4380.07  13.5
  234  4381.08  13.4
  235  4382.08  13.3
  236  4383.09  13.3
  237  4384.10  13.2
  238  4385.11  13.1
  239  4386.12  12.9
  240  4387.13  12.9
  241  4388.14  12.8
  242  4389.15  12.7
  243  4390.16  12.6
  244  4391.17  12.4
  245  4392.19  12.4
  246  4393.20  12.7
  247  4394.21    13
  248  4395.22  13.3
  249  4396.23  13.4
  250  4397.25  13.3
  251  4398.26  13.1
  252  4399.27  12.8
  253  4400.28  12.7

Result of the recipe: 379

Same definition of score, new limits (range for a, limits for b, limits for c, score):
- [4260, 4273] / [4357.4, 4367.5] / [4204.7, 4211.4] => 1184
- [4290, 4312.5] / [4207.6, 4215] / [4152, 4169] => 543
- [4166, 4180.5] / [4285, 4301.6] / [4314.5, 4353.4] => 498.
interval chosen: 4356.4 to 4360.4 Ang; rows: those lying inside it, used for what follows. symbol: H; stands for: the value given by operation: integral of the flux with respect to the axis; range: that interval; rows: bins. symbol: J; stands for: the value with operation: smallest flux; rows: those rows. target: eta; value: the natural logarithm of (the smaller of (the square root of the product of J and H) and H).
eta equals 3.22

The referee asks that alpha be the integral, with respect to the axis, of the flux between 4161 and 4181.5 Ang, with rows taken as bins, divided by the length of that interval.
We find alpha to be 14.1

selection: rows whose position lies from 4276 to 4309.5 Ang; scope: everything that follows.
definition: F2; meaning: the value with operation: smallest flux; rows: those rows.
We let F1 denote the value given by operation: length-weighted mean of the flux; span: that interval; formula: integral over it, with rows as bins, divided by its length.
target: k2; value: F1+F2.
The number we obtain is 24.3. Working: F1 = 12.7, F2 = 11.6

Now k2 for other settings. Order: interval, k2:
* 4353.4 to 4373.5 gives 24.7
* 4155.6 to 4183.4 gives 27.4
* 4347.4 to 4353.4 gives 22.5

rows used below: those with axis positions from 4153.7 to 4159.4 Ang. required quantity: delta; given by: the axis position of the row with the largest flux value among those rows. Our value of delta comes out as 4158.92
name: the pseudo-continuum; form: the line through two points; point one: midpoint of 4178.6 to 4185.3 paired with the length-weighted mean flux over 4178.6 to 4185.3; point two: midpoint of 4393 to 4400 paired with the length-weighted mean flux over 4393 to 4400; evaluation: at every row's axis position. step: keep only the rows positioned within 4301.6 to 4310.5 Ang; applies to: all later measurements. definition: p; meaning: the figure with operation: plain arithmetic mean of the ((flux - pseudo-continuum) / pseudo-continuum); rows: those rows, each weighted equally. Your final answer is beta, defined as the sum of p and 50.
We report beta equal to 49.9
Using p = -0.09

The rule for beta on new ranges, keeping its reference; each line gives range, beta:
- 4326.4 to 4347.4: 50.0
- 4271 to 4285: 50.0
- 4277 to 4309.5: 49.9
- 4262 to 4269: 50.1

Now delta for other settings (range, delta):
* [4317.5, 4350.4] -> 4340.91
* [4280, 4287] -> 4280.36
